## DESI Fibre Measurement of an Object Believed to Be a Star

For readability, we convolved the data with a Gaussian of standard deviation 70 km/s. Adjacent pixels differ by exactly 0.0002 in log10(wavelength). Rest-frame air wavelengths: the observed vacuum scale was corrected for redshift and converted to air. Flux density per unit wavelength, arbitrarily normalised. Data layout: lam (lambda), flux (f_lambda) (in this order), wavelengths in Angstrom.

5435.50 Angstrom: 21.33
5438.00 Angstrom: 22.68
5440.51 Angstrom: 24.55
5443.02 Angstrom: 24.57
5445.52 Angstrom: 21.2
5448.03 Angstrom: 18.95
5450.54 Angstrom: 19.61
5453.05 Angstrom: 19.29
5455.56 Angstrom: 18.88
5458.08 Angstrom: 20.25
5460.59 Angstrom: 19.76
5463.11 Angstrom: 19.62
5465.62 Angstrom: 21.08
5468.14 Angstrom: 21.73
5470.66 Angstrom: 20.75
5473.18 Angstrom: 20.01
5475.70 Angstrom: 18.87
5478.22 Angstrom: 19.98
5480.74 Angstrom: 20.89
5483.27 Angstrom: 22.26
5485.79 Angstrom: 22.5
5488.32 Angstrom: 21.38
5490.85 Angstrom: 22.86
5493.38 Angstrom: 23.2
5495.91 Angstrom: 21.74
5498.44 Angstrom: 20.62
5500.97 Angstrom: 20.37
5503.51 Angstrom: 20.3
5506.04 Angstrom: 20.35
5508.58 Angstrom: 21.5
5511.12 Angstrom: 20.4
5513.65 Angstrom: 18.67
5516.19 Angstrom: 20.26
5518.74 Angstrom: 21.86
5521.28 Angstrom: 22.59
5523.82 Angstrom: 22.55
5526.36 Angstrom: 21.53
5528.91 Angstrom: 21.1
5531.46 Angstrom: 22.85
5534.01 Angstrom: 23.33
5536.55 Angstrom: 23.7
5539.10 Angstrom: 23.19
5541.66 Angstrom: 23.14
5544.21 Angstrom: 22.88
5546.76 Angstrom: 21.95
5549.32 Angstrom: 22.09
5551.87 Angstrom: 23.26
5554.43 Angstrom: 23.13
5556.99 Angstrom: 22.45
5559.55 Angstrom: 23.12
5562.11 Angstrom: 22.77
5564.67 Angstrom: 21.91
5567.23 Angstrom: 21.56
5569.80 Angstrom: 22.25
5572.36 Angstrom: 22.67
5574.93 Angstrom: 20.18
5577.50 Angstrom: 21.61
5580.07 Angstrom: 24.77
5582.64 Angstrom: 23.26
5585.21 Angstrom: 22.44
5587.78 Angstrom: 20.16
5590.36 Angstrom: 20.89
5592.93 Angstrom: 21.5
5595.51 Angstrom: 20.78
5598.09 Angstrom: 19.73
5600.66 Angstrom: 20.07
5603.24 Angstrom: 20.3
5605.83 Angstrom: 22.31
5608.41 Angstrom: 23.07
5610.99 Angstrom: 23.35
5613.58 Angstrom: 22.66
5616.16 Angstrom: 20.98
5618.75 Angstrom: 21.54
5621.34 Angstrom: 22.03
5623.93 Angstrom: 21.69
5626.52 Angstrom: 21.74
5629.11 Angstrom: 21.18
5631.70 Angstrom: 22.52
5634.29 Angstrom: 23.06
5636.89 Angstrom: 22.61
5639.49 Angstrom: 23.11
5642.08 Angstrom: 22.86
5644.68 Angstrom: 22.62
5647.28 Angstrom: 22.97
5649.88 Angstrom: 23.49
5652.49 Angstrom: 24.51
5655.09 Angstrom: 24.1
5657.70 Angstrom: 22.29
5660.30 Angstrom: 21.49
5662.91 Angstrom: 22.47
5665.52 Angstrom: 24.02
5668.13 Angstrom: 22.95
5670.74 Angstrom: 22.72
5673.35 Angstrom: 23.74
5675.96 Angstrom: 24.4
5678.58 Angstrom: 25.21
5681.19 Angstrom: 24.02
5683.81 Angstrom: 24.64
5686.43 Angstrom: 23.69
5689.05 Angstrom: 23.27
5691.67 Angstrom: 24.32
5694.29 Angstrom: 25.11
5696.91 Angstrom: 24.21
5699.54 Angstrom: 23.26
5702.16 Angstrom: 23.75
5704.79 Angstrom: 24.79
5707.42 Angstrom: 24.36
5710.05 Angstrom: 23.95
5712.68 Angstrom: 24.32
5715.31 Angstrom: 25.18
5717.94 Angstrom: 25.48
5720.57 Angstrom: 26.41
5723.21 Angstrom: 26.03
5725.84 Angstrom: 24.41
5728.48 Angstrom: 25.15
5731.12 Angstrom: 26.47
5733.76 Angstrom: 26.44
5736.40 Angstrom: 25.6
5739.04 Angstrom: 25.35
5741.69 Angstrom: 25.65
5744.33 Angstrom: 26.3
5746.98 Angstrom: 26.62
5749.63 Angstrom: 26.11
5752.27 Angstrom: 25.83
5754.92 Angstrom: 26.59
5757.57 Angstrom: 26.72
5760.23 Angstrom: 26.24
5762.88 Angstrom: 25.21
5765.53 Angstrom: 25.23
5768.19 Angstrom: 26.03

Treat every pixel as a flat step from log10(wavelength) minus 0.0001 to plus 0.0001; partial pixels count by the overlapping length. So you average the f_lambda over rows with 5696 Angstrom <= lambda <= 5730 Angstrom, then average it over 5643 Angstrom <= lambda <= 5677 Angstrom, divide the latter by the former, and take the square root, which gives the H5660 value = 0.97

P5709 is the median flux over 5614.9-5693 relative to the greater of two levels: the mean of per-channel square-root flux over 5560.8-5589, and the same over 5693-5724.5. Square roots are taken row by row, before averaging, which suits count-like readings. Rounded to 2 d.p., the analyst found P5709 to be 4.62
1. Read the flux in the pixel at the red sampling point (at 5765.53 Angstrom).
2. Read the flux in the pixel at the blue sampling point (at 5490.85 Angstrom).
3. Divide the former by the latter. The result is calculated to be 1.10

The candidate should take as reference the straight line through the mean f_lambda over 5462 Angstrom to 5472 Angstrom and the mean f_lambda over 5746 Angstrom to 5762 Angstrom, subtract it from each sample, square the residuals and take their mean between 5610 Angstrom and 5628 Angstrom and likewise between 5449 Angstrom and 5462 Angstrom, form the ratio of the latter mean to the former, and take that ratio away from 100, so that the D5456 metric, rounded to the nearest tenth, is 99.7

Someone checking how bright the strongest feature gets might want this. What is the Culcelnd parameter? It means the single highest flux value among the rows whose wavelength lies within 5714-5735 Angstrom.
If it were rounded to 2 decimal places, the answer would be 26.47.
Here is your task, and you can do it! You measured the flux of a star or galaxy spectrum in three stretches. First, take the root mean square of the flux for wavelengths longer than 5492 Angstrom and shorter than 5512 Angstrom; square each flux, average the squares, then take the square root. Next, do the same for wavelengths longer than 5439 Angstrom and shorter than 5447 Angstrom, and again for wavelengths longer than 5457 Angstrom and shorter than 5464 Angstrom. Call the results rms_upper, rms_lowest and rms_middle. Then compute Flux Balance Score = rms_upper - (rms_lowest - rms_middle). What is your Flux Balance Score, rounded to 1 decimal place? 17.5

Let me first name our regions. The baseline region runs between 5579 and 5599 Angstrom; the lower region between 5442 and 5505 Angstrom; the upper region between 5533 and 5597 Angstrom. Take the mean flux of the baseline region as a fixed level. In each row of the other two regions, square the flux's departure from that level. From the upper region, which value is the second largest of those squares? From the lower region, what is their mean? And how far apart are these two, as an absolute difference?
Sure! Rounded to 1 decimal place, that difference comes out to 1.3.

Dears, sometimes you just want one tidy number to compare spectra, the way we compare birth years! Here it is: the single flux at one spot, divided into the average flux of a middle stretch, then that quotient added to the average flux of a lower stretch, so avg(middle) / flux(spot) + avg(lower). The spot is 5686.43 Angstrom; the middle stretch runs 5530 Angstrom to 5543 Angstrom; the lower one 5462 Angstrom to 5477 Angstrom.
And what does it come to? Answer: 21.3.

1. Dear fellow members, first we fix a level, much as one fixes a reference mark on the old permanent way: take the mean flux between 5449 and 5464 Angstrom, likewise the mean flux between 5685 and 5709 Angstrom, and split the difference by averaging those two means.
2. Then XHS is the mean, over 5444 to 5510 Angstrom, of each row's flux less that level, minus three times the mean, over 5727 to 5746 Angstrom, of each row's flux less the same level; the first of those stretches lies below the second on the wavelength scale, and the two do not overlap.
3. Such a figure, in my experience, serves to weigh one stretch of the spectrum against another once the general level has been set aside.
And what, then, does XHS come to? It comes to -13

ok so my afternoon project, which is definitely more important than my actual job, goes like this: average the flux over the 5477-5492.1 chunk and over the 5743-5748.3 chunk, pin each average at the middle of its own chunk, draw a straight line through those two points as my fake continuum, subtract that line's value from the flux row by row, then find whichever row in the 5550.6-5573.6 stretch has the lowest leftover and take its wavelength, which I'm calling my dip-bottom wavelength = 5567.23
